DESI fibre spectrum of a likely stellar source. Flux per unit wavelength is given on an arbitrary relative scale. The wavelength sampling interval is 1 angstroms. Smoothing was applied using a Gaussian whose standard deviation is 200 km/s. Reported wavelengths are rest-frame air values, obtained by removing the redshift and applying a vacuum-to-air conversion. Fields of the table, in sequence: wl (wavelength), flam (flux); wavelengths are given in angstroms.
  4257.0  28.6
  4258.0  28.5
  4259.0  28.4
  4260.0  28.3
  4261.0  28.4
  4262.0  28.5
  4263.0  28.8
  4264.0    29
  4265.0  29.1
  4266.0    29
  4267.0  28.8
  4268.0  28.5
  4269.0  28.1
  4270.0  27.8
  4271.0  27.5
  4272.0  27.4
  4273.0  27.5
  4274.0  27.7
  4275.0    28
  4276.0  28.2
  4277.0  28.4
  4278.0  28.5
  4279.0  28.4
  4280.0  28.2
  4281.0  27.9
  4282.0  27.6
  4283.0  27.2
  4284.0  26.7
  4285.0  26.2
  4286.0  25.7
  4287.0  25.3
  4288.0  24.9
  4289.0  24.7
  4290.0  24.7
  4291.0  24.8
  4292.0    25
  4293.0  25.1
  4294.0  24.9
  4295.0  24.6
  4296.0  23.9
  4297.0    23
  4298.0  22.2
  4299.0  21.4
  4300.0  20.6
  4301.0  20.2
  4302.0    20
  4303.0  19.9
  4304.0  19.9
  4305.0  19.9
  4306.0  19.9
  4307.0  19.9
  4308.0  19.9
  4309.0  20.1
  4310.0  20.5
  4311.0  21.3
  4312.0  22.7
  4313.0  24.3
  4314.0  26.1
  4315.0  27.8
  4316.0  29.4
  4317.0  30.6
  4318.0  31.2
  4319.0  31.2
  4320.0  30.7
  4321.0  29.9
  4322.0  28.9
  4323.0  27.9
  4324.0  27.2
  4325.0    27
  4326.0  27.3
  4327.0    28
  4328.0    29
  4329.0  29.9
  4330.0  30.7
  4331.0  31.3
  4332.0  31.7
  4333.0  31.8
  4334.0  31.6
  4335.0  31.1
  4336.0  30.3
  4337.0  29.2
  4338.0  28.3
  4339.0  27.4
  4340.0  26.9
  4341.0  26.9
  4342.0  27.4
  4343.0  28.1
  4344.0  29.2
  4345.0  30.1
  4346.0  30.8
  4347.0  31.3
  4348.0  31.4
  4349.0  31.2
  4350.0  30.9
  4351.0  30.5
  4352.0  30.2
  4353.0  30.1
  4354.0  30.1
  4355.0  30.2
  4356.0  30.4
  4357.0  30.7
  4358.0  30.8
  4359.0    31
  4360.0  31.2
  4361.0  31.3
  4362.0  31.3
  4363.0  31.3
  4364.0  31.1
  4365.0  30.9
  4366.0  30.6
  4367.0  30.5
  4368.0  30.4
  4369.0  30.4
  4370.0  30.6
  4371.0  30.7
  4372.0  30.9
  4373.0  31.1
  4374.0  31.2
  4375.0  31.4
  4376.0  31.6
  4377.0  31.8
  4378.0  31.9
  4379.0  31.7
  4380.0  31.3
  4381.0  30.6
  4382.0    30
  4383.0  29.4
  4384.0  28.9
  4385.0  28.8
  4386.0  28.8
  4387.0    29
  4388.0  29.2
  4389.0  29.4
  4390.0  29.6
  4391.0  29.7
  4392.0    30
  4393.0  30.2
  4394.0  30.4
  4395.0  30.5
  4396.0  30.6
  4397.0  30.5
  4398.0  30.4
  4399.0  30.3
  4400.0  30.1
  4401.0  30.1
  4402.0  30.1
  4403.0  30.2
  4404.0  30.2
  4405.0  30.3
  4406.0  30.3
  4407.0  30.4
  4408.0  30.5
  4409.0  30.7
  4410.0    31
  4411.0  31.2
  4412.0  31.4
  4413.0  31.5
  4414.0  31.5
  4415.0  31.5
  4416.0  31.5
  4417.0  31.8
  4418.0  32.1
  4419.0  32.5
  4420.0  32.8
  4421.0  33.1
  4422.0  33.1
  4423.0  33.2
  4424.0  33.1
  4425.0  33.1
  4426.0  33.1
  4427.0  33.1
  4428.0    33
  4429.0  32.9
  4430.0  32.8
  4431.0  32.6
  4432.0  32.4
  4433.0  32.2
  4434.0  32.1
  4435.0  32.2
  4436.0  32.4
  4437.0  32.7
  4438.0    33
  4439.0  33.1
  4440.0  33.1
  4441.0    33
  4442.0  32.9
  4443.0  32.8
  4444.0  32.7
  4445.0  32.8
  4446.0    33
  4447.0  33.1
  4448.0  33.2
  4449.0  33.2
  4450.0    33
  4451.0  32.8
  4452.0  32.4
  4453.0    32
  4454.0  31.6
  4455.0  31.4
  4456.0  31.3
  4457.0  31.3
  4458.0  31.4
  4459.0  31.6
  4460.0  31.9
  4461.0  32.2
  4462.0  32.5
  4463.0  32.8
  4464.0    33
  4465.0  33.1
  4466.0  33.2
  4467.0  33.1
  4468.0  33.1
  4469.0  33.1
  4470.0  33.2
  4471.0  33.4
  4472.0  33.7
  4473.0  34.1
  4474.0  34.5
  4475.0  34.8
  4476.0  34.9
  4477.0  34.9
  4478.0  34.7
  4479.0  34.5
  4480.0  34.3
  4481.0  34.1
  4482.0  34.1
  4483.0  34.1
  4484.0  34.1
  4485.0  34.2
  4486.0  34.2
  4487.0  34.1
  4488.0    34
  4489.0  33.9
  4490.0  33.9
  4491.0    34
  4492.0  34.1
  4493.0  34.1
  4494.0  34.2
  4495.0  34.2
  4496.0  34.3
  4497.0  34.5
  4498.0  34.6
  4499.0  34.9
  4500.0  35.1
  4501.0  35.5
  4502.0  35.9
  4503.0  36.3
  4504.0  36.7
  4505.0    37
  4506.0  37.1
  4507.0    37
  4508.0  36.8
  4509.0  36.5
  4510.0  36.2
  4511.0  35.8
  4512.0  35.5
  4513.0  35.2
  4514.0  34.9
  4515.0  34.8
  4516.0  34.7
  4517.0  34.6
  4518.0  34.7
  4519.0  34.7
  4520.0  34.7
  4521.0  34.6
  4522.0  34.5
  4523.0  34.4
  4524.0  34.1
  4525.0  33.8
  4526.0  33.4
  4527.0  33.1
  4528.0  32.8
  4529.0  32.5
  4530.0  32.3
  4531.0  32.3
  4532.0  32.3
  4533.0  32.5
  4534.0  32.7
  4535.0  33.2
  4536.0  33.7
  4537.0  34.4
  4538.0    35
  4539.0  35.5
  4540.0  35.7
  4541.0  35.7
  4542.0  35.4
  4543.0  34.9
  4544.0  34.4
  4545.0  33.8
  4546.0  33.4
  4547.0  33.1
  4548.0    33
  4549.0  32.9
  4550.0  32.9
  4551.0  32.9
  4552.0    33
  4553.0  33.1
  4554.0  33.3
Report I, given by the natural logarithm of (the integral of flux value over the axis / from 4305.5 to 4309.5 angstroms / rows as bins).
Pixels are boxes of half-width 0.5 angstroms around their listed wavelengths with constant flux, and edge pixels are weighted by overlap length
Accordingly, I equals 4.38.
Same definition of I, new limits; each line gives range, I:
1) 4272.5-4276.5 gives 4.71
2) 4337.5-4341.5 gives 4.70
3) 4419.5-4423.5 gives 4.88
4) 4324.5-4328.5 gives 4.71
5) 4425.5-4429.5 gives 4.88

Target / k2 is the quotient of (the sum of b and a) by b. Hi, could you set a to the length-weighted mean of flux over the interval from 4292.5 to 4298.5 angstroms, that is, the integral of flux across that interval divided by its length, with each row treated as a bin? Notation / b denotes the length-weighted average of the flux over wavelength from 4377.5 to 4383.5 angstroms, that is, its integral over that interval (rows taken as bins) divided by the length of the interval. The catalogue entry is 1.78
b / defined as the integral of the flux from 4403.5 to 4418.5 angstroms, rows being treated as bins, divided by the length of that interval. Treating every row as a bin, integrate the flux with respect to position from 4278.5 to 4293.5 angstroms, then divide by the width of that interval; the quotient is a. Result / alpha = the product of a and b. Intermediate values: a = 26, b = 31.1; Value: 813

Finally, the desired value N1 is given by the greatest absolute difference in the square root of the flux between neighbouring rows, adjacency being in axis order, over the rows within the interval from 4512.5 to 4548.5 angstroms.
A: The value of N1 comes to 0.06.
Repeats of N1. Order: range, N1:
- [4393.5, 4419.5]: 0.04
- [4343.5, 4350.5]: 0.08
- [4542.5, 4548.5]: 0.05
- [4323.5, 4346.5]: 0.10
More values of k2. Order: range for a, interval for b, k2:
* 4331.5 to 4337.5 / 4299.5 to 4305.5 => 2.54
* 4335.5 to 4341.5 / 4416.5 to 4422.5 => 1.86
